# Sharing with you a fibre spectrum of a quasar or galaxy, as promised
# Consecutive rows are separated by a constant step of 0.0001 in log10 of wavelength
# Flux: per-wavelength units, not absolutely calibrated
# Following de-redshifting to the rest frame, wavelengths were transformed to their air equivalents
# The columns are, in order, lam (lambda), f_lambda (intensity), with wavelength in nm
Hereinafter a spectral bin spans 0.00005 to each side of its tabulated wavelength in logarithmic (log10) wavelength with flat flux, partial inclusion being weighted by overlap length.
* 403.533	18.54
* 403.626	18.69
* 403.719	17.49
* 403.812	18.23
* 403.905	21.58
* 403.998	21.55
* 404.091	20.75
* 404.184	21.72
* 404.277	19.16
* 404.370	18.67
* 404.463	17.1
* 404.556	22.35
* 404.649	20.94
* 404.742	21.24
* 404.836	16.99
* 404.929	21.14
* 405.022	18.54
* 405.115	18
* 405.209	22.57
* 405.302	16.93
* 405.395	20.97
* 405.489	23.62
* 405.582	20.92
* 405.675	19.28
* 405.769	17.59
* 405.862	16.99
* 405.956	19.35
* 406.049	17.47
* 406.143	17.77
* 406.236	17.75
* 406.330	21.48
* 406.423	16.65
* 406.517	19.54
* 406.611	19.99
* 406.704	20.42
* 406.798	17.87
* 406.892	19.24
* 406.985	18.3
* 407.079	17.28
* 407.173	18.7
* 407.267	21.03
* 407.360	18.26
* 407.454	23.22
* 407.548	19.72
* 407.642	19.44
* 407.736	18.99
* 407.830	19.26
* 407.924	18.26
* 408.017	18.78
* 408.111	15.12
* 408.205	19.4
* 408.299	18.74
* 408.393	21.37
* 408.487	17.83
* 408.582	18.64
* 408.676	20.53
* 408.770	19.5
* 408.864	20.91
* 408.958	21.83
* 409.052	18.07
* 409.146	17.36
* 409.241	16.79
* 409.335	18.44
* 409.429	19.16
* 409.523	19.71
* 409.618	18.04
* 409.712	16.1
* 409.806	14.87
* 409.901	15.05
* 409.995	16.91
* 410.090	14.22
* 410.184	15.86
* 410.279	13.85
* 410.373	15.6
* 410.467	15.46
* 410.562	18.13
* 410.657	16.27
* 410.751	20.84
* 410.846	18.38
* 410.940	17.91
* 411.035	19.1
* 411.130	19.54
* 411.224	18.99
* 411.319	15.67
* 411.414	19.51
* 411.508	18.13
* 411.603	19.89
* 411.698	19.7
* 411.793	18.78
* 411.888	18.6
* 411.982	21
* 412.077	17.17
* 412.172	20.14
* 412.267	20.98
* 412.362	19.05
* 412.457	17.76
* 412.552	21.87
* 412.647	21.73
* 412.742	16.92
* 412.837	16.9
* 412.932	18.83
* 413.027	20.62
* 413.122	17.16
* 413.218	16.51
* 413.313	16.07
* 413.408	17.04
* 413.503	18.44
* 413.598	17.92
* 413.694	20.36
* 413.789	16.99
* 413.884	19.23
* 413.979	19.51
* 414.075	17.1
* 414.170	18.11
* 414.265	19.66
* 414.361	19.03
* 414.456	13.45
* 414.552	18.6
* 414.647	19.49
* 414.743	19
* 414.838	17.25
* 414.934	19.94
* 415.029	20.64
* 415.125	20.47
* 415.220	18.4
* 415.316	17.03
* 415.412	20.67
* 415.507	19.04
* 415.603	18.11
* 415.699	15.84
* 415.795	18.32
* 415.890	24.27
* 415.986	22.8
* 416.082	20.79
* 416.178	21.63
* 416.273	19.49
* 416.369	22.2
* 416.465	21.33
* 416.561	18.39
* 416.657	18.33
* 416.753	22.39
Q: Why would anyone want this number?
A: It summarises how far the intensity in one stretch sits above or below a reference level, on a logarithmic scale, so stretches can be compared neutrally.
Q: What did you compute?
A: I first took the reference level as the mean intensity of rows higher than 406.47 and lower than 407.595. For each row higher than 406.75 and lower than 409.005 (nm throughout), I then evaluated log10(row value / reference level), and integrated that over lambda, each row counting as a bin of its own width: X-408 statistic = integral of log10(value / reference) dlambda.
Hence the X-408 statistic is -0.014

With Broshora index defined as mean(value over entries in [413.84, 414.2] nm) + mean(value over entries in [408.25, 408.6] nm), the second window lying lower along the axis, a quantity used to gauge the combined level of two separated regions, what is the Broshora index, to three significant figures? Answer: 37.6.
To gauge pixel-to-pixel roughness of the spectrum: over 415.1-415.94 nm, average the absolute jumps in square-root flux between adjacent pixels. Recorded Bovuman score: 0.29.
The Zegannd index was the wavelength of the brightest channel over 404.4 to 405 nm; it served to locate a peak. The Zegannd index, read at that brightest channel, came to 404.556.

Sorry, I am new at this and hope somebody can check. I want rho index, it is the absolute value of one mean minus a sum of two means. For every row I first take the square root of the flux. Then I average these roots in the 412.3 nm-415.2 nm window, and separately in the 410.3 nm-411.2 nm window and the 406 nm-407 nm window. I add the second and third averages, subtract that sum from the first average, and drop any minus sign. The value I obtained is 4.3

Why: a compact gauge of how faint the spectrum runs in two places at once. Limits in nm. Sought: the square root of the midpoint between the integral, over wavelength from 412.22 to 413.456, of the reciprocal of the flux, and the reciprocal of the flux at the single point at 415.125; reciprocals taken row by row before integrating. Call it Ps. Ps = 0.241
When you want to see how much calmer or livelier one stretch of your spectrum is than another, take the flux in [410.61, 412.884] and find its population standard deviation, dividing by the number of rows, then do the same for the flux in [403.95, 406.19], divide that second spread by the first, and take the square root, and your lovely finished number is 1.10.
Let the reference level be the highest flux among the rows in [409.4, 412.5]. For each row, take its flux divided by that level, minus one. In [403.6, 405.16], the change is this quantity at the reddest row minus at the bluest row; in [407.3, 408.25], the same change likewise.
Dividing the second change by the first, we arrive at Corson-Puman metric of -2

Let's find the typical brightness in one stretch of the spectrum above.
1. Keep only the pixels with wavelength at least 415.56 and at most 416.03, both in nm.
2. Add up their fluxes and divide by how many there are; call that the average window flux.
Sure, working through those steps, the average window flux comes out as 19.9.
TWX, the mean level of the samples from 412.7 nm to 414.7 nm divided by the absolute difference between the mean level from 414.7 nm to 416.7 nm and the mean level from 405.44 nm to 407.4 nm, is 26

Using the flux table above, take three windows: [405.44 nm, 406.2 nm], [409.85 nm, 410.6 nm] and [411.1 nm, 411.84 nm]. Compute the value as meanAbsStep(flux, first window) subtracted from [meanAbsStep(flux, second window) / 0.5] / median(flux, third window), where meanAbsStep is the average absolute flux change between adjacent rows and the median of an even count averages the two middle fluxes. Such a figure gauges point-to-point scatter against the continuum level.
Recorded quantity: -1.4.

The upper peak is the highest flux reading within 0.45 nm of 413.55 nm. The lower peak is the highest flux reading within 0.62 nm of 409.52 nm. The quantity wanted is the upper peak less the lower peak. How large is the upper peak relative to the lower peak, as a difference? -1.5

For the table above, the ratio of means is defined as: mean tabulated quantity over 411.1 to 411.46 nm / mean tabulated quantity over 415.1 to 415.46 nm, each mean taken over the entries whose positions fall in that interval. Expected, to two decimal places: 0.96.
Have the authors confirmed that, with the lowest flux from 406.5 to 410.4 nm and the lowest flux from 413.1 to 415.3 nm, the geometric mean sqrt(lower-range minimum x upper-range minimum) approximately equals 13.6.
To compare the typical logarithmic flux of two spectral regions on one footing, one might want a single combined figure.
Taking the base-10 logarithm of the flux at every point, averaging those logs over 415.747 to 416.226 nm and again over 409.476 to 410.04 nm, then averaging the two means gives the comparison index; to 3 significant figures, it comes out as 1.28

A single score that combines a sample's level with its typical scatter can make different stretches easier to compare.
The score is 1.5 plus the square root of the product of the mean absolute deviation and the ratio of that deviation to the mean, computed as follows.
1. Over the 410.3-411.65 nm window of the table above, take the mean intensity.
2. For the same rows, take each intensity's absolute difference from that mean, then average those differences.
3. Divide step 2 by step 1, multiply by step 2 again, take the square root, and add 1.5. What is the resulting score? 1.82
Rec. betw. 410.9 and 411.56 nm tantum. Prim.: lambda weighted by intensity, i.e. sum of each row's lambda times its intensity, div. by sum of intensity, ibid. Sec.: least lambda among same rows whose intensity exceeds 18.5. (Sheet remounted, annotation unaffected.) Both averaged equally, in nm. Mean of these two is 411.13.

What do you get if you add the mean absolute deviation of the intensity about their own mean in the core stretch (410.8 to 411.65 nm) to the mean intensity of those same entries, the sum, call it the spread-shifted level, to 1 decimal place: 19.5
